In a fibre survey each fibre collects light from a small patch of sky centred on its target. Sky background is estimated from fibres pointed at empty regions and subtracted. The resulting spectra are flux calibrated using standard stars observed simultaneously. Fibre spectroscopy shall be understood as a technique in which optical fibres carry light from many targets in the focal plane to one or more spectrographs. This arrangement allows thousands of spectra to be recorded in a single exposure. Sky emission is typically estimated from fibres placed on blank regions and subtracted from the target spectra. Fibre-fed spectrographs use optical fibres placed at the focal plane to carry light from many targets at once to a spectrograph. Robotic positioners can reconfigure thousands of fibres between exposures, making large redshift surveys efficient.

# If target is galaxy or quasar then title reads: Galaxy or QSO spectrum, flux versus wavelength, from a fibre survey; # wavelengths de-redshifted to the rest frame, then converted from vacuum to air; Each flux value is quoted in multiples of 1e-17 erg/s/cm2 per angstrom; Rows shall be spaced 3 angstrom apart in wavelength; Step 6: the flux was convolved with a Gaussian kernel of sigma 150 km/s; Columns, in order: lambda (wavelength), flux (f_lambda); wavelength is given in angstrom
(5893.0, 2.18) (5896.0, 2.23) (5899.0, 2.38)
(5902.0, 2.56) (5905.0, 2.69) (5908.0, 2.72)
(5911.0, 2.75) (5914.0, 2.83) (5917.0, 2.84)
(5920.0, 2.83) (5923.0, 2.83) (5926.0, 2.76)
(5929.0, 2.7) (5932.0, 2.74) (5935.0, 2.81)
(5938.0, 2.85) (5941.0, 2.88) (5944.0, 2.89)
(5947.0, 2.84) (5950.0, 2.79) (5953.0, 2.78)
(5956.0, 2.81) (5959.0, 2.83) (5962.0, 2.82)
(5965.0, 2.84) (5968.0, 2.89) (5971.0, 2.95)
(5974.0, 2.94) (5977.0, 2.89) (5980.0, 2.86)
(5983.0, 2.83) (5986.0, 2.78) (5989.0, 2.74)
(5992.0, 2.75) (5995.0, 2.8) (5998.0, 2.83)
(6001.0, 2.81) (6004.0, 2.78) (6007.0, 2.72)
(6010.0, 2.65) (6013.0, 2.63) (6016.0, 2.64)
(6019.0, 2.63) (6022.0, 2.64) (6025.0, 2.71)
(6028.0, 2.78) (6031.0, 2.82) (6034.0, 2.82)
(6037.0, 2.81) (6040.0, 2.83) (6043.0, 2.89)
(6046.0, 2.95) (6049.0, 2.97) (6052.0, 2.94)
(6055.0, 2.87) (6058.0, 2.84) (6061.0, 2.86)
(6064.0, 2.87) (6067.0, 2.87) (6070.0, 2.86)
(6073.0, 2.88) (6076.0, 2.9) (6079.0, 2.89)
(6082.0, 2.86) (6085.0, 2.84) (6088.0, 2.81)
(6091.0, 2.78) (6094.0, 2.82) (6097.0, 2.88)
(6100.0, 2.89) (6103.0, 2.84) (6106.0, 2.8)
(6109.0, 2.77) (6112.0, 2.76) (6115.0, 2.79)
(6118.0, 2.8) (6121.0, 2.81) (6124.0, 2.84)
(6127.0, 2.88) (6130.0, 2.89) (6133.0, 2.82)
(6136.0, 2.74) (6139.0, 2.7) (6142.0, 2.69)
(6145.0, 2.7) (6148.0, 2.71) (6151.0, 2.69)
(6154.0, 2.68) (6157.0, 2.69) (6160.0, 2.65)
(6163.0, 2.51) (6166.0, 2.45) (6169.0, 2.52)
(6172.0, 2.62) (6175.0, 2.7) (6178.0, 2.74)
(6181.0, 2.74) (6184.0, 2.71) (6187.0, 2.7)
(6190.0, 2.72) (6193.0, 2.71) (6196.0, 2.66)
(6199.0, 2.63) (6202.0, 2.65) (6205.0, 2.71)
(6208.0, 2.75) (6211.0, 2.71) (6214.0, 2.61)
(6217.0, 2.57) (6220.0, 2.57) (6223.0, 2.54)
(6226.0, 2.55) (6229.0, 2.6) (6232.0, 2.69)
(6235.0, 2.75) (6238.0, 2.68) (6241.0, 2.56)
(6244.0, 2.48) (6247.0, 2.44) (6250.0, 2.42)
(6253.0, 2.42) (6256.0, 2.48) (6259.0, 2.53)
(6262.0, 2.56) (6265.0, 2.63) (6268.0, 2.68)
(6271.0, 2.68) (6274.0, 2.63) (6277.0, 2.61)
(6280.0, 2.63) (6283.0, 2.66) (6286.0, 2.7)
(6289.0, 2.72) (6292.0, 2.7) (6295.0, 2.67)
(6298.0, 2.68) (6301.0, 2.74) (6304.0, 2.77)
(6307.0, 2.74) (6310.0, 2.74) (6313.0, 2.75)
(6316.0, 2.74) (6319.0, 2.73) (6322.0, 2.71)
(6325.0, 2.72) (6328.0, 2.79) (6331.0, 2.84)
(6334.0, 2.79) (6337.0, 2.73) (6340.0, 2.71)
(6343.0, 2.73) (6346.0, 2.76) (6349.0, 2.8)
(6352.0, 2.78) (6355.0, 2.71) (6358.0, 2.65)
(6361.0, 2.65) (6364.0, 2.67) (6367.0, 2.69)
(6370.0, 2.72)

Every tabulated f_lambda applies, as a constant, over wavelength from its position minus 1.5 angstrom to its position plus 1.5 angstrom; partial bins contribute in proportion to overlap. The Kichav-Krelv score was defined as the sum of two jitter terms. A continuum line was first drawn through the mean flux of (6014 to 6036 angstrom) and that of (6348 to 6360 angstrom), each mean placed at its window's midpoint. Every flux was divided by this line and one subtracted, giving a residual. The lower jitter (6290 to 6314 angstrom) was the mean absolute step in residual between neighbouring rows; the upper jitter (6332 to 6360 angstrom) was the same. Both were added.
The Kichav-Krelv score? 0.024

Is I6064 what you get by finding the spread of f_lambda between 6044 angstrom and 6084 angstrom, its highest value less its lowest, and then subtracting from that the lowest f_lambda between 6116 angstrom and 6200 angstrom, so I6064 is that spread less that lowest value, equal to -2.32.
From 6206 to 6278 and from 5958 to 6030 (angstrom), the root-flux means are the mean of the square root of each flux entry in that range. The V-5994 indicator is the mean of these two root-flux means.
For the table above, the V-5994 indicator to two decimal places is 1.64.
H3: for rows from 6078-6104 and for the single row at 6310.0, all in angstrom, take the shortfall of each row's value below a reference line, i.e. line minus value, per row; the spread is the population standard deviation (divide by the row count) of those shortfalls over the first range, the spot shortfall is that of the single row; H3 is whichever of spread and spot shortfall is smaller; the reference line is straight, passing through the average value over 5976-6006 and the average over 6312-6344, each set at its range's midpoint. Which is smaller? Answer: 0.01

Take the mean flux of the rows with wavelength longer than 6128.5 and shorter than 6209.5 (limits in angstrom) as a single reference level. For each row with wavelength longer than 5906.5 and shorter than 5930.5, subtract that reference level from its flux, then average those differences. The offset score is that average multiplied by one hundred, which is 10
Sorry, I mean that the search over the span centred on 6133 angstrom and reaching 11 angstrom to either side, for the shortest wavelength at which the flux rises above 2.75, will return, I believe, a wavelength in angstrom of 6124.0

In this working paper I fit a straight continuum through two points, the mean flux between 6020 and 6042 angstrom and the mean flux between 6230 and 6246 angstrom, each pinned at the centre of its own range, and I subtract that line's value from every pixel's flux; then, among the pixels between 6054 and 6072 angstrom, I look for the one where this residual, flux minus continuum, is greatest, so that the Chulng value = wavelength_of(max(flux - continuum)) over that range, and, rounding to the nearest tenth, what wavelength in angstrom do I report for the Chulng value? 6067.0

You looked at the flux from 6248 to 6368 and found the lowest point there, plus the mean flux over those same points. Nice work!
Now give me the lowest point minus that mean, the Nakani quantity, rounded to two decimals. -0.26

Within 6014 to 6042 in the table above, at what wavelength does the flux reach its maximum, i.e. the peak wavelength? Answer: 6040.0 angstrom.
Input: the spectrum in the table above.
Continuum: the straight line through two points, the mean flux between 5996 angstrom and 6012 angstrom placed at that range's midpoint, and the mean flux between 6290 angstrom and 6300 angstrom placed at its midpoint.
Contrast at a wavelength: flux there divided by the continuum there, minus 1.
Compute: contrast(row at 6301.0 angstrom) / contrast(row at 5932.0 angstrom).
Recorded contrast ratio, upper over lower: -1.7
